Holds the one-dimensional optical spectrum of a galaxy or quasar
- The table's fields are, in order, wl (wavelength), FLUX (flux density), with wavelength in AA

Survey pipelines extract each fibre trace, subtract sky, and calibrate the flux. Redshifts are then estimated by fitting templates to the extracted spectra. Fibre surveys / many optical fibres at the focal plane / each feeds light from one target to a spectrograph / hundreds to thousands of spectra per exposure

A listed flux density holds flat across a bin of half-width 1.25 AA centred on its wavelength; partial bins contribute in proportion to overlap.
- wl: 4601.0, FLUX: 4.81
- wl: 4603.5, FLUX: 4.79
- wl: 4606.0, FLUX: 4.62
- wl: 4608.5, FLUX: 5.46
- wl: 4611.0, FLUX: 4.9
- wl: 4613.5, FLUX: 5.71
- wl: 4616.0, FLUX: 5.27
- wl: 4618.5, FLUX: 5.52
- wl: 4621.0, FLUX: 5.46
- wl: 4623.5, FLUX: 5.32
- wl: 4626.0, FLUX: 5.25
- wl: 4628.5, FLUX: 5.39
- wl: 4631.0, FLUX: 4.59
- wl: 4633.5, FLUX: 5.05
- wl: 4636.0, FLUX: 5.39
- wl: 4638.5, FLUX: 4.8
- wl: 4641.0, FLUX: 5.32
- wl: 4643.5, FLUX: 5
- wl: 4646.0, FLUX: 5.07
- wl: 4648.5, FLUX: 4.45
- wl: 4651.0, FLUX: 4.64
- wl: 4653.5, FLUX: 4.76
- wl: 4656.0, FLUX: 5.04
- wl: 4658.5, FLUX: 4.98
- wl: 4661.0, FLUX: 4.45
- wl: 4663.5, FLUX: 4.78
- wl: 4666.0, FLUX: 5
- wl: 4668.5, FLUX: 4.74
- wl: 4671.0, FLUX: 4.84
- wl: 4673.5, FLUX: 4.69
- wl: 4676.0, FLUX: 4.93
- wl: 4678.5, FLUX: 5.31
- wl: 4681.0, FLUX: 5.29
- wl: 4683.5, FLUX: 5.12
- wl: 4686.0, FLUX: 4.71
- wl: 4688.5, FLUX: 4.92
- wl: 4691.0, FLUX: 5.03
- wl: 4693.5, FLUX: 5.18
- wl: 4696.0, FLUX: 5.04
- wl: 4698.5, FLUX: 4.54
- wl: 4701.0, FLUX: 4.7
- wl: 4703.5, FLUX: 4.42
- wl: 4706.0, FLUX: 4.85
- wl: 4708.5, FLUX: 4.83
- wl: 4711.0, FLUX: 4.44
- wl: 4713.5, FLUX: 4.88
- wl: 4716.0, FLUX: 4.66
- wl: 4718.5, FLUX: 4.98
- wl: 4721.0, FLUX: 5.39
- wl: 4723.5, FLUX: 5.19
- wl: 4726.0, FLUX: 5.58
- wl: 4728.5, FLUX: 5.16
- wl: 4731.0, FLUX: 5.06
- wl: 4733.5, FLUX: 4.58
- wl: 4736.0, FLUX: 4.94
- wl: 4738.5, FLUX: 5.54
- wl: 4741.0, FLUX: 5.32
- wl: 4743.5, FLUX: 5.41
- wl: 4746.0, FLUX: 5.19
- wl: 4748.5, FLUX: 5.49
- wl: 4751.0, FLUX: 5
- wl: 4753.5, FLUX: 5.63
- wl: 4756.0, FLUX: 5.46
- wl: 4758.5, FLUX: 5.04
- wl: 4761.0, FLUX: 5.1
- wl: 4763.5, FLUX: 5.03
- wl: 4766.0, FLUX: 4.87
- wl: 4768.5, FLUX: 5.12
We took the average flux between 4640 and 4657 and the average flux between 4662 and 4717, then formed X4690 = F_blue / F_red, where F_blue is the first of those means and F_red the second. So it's 1.01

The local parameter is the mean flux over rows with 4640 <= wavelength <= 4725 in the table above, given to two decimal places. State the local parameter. 4.89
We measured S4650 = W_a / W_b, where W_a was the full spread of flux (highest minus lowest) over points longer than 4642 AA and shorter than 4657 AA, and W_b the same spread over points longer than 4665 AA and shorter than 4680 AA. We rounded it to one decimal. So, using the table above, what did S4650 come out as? 1.0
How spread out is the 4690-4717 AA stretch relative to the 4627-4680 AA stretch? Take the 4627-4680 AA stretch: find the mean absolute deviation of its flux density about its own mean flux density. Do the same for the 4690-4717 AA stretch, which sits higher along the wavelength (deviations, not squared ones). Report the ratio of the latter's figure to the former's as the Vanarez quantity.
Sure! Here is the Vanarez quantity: 0.90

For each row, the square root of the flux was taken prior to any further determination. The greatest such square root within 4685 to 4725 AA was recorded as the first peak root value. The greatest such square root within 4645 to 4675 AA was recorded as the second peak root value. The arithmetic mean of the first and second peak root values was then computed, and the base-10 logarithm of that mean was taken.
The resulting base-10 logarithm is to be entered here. 0.359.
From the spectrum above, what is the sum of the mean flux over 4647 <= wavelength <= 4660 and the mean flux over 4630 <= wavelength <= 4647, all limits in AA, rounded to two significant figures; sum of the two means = 9.8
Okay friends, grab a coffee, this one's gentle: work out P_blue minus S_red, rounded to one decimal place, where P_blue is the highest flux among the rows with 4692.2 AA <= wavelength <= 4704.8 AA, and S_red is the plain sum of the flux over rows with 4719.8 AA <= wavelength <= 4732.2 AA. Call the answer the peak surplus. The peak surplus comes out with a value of -21.2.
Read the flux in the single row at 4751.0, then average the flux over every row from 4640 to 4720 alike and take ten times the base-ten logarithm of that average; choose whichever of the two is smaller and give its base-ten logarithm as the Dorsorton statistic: 0.699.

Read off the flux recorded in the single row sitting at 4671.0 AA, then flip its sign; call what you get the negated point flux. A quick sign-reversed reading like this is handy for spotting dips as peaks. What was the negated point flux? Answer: -4.84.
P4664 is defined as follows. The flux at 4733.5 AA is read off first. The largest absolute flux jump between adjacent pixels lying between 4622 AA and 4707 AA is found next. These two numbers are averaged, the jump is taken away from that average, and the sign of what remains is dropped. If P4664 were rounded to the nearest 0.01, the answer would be 1.89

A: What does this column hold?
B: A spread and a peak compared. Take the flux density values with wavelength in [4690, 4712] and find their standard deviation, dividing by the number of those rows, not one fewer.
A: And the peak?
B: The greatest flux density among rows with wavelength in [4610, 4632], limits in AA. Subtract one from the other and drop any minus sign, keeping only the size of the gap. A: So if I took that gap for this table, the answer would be 5.5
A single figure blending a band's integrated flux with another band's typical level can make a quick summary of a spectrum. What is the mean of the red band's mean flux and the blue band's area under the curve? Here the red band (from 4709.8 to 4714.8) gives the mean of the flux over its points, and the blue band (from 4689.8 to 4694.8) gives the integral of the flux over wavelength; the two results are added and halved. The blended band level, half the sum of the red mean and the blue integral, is 15.1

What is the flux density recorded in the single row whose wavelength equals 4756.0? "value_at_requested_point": 5.46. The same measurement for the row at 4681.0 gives 5.29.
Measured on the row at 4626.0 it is 5.25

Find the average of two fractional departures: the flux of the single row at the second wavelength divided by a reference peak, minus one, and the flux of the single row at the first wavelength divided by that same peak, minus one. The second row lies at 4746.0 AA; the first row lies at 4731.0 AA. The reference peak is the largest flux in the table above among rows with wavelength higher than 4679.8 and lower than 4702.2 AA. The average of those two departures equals -0.03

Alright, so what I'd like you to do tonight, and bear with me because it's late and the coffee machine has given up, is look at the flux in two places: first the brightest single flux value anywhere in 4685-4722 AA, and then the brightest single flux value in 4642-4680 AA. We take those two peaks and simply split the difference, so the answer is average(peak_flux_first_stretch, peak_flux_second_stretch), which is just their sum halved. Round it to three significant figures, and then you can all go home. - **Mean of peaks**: 5.35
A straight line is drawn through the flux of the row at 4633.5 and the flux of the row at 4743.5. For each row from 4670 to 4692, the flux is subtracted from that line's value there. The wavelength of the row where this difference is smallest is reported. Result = 4678.5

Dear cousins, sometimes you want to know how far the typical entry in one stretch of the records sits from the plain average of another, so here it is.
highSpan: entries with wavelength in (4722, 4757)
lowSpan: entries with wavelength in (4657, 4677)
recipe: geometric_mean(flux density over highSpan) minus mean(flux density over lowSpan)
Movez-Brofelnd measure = 0.44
